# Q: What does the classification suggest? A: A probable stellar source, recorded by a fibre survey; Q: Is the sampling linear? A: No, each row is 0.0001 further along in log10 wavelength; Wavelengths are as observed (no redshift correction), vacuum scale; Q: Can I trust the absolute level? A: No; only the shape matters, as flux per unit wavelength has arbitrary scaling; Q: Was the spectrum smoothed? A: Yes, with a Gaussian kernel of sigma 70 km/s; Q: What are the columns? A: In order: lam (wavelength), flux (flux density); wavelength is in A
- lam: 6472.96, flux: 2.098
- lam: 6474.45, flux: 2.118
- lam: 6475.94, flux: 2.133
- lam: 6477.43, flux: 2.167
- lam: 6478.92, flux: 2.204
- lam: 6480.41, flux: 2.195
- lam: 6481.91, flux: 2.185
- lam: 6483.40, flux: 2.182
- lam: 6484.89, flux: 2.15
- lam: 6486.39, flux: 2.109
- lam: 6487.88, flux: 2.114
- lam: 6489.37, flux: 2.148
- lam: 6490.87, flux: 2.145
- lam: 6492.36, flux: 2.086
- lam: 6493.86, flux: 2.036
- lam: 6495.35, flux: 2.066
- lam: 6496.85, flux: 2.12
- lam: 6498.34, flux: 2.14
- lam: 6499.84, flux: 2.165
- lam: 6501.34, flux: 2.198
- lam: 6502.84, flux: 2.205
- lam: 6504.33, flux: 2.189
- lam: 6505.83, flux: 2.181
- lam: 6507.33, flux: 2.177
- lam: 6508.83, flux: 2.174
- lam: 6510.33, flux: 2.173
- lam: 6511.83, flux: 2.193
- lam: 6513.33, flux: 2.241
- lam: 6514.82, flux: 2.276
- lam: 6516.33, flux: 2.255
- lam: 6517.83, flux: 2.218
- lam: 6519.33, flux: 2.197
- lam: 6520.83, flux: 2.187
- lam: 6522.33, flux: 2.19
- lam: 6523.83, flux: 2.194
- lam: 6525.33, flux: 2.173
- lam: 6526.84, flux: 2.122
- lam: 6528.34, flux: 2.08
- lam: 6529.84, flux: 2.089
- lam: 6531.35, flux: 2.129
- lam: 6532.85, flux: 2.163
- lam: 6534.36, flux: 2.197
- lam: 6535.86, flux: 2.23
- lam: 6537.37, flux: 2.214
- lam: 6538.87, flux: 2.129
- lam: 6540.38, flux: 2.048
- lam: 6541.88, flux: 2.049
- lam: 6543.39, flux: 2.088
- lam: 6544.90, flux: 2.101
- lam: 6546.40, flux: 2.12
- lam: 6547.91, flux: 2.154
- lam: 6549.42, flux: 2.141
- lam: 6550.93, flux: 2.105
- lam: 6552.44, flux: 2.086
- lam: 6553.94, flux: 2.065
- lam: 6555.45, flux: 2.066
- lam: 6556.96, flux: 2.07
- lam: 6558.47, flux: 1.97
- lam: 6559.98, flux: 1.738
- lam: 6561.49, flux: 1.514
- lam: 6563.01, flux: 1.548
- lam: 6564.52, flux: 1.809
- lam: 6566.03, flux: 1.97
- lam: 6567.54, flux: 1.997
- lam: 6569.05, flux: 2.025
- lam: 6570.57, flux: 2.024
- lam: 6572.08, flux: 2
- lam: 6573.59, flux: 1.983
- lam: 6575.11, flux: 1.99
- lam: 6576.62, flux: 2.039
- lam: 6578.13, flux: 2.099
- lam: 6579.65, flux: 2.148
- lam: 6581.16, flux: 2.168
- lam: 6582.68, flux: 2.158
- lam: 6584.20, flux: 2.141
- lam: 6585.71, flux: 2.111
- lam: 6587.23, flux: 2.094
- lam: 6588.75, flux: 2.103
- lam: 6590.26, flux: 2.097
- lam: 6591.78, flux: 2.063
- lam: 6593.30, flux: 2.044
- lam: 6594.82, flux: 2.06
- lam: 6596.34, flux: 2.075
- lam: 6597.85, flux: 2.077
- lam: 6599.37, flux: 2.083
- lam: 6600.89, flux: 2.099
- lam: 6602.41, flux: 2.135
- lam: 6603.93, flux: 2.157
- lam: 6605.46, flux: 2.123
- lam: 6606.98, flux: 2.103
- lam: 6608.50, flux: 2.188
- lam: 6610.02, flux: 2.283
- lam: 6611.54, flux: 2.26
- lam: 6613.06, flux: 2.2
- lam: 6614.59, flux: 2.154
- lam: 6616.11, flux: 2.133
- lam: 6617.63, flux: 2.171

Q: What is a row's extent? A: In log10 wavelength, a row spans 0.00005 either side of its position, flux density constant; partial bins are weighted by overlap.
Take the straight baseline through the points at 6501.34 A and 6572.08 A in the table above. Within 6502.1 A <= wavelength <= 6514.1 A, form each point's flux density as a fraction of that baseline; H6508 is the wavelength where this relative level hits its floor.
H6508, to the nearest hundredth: 6505.83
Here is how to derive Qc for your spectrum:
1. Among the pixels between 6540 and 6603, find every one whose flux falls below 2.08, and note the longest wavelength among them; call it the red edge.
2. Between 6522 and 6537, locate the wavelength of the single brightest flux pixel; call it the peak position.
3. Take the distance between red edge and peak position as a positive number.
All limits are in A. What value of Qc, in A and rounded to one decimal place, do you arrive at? 62.0 A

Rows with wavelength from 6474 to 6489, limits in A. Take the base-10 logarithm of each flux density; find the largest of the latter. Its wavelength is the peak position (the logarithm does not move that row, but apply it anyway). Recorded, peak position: 6478.92 A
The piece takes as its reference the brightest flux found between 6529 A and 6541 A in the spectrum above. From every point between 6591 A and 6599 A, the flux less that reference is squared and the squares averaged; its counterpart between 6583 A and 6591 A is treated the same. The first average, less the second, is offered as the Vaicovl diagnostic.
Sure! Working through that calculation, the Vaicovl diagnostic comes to 0.013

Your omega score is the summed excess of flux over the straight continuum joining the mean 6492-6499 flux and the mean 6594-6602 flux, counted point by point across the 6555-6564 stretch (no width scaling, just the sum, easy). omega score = -1.6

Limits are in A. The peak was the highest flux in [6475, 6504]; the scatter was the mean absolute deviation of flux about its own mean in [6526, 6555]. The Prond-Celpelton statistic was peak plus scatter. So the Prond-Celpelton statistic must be 2.25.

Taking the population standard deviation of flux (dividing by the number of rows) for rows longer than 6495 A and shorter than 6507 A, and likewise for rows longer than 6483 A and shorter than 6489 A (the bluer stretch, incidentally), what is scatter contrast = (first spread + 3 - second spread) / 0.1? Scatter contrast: 30.1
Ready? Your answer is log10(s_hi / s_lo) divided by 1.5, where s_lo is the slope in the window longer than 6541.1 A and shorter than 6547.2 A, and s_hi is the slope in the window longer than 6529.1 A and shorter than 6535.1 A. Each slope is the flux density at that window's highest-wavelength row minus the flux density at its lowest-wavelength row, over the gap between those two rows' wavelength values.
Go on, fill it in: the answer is 0.12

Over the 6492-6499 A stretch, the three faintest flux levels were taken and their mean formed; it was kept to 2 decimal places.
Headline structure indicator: 2.06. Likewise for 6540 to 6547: 2.06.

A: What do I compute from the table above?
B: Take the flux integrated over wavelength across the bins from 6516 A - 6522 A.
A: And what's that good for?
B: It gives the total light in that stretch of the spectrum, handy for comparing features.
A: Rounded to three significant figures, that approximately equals 13.3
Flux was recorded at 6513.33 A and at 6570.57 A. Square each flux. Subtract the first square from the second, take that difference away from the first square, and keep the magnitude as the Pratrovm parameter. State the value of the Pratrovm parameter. 5.9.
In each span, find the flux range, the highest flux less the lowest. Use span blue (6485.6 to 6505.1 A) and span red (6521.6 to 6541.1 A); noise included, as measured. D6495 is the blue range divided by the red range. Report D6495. 0.9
